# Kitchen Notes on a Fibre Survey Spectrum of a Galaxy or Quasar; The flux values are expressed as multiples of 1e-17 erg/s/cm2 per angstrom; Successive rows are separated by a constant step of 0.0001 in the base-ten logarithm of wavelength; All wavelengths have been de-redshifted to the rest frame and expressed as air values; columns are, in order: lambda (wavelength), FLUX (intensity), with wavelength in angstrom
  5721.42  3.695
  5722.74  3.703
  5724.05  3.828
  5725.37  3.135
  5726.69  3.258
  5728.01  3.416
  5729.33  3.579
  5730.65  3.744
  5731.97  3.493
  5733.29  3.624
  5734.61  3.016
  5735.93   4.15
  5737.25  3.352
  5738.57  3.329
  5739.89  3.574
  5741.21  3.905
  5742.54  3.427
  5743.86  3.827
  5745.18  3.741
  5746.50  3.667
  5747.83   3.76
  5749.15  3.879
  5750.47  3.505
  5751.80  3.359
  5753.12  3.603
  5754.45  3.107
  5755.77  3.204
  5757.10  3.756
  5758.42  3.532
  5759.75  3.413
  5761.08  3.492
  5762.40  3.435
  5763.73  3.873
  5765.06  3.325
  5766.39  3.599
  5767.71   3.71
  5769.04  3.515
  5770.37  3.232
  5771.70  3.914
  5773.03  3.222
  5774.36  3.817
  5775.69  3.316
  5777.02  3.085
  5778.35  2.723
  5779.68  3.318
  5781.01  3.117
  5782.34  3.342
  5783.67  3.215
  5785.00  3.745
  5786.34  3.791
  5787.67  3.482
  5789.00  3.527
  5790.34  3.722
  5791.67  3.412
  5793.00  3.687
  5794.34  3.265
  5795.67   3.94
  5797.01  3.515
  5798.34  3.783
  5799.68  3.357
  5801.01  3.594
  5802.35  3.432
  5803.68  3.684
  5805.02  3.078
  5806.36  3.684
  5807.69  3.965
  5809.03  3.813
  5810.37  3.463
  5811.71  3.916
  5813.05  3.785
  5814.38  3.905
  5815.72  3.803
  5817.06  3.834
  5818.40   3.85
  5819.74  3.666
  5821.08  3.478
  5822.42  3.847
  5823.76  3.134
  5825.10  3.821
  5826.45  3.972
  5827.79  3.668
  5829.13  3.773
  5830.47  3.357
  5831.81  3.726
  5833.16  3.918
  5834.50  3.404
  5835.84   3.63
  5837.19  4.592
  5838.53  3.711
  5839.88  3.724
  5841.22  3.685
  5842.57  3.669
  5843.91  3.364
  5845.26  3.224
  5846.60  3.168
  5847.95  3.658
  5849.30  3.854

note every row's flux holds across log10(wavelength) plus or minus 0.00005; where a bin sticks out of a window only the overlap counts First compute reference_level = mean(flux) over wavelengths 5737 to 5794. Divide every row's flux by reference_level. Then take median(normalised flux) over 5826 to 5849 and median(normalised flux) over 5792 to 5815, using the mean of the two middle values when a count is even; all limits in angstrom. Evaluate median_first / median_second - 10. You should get -9.00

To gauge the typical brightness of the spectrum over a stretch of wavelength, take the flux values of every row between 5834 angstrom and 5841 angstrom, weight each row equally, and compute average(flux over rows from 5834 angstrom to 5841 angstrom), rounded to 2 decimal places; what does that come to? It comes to 3.81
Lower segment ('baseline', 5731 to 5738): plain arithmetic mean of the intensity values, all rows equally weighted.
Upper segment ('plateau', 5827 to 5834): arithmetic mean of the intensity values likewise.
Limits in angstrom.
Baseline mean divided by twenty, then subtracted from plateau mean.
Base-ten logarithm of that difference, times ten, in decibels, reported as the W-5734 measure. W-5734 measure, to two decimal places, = 5.46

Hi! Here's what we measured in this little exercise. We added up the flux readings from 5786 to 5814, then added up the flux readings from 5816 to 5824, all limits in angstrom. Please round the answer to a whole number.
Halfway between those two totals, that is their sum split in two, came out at 49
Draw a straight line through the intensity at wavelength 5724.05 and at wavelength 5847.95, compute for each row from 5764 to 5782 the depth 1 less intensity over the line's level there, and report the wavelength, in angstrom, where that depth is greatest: 5778.35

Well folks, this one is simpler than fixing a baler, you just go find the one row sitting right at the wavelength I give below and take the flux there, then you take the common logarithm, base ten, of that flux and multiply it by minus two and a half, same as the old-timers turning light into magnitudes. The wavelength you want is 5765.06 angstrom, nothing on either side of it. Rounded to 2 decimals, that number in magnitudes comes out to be -1.30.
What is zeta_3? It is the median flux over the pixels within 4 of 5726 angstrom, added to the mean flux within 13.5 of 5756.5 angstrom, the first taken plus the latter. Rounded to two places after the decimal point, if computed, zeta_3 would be 7.06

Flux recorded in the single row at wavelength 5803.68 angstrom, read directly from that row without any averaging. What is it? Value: 3.684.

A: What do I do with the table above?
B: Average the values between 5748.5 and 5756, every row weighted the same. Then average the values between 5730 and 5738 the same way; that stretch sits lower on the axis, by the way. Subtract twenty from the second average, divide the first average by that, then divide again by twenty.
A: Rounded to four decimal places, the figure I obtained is -0.0105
